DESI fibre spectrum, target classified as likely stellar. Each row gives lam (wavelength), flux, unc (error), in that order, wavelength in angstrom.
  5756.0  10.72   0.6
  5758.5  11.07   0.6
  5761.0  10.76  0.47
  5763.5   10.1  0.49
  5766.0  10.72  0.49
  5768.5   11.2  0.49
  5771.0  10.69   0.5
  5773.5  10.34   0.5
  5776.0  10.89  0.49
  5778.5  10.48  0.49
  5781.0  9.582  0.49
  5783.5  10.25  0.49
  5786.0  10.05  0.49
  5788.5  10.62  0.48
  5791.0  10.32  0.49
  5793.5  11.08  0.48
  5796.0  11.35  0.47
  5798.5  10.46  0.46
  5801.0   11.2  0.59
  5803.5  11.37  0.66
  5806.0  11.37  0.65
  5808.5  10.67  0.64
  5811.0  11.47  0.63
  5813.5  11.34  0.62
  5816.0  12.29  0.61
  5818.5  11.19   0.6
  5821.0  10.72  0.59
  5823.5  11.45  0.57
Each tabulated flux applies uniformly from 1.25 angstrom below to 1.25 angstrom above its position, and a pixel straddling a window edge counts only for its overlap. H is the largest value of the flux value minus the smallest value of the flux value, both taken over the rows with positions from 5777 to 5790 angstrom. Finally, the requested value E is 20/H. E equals 19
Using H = 1.0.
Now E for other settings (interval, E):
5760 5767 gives 30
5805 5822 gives 12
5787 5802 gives 19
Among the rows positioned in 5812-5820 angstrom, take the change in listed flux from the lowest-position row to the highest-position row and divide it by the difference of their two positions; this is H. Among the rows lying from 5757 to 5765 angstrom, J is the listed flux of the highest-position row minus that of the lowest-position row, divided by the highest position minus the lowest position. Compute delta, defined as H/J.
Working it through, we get 0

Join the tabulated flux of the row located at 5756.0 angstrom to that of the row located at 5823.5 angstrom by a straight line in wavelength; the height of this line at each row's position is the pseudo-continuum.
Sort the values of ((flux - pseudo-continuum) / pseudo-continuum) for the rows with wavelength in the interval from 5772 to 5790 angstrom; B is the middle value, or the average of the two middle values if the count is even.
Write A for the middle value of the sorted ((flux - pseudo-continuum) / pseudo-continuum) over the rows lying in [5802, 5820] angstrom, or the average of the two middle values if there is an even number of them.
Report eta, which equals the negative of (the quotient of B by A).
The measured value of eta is 5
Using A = 0.010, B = -0.052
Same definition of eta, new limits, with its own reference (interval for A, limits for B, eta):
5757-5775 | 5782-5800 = -6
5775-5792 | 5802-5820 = 0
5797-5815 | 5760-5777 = -61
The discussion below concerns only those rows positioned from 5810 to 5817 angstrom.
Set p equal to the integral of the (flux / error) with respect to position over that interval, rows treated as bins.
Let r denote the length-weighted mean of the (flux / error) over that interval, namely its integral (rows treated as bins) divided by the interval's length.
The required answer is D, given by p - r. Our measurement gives 113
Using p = 132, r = 18.9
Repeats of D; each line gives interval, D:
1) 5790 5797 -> 137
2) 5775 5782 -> 126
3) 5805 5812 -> 105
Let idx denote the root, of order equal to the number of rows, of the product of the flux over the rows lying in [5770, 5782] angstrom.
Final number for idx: 10.4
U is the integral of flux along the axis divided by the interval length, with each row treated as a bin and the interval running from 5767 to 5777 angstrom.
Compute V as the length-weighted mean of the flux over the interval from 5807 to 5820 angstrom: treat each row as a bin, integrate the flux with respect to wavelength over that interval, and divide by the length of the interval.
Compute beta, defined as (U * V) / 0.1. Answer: 1226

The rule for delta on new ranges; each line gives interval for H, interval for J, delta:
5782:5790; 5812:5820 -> -2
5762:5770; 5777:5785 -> -5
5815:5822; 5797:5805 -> -2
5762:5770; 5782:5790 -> 3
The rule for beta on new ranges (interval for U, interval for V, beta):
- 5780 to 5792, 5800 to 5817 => 1157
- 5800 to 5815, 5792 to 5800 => 1232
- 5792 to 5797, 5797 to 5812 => 1238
